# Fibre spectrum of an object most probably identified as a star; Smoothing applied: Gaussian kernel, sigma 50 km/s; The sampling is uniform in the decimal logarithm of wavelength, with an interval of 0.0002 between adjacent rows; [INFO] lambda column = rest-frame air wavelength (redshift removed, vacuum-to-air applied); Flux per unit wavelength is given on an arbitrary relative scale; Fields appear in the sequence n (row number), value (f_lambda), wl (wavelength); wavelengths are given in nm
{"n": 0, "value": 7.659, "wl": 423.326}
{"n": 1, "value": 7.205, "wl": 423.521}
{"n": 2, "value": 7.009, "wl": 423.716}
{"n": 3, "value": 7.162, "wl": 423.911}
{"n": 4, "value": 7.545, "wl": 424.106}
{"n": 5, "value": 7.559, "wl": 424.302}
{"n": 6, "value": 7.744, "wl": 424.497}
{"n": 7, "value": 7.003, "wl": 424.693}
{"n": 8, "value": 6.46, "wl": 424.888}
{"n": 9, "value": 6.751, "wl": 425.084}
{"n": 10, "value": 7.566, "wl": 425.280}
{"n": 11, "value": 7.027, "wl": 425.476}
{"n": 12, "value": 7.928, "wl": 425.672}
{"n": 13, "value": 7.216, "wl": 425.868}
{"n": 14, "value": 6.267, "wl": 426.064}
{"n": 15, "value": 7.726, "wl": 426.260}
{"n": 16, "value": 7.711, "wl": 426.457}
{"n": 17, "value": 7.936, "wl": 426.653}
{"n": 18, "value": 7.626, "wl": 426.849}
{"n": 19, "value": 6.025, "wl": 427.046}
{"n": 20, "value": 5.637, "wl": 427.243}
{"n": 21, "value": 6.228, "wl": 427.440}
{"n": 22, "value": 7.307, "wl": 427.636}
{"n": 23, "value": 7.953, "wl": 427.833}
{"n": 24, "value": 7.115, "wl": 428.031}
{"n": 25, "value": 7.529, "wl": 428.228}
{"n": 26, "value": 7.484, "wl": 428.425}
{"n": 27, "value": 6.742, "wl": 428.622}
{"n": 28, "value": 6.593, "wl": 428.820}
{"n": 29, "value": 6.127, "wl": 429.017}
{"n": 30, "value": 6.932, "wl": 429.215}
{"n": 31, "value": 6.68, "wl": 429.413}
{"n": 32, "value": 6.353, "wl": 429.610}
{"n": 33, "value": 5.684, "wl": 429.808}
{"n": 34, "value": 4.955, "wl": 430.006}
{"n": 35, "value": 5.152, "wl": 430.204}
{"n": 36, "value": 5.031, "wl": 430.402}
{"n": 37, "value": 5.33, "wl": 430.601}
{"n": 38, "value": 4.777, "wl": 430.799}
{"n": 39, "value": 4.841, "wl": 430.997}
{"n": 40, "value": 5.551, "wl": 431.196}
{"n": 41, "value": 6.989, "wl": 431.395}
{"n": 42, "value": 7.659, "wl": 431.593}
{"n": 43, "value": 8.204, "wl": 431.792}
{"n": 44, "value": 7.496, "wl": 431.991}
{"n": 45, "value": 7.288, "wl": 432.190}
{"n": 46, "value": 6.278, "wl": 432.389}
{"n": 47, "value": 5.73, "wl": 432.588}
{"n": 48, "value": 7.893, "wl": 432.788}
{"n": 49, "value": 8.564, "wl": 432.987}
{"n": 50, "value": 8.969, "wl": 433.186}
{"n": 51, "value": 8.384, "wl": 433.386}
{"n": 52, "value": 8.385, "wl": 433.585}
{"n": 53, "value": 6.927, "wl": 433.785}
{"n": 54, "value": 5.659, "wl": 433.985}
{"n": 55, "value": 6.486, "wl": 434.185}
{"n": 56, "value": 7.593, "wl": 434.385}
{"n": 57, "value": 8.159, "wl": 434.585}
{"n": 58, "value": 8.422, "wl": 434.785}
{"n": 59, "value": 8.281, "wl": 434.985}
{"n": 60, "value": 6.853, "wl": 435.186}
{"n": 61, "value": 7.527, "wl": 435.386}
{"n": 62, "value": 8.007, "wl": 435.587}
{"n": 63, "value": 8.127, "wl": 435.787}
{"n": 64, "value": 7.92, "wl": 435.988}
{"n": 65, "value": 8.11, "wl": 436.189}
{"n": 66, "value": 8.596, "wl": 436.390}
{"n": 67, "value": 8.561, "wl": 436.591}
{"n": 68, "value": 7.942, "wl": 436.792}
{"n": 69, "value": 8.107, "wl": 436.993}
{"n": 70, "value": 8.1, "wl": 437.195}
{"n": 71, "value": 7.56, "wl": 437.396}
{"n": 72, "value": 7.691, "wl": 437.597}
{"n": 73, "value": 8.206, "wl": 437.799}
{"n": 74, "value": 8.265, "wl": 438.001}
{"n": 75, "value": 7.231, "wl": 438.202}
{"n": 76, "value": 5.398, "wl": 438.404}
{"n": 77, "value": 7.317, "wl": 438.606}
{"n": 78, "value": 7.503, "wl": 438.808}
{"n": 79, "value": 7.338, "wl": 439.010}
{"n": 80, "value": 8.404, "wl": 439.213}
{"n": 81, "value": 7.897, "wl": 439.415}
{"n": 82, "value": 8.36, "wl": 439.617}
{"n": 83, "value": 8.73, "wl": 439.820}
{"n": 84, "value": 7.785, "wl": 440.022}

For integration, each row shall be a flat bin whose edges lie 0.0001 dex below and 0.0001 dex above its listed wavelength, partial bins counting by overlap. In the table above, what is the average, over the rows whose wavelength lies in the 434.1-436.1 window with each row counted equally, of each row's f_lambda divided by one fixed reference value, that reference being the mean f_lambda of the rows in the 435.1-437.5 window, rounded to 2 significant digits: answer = 0.97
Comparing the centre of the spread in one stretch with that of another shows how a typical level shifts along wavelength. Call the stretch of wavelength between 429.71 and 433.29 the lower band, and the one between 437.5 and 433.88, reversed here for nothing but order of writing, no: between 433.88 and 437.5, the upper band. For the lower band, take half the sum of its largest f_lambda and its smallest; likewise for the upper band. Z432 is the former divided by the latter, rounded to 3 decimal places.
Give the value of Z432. 0.964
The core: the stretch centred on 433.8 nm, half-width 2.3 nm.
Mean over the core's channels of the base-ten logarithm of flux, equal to 0.88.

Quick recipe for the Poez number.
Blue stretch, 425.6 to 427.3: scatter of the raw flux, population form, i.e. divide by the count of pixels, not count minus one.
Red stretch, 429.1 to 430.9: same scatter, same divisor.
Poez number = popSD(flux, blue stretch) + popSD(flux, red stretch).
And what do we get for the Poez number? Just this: 1.60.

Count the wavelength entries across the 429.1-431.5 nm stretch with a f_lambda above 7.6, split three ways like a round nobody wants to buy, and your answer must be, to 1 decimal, 0.0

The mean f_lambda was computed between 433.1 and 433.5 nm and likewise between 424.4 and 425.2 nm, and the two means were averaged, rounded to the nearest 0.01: 7.83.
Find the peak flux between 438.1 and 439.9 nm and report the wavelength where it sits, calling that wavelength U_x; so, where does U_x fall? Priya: 439.820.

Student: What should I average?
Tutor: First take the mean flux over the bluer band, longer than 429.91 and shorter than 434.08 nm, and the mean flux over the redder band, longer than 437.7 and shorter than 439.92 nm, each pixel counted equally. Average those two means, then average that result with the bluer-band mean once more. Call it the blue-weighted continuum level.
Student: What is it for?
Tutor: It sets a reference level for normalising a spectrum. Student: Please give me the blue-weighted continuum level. 6.9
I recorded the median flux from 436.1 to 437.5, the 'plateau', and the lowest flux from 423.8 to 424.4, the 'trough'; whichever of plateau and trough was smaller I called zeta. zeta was 7.16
